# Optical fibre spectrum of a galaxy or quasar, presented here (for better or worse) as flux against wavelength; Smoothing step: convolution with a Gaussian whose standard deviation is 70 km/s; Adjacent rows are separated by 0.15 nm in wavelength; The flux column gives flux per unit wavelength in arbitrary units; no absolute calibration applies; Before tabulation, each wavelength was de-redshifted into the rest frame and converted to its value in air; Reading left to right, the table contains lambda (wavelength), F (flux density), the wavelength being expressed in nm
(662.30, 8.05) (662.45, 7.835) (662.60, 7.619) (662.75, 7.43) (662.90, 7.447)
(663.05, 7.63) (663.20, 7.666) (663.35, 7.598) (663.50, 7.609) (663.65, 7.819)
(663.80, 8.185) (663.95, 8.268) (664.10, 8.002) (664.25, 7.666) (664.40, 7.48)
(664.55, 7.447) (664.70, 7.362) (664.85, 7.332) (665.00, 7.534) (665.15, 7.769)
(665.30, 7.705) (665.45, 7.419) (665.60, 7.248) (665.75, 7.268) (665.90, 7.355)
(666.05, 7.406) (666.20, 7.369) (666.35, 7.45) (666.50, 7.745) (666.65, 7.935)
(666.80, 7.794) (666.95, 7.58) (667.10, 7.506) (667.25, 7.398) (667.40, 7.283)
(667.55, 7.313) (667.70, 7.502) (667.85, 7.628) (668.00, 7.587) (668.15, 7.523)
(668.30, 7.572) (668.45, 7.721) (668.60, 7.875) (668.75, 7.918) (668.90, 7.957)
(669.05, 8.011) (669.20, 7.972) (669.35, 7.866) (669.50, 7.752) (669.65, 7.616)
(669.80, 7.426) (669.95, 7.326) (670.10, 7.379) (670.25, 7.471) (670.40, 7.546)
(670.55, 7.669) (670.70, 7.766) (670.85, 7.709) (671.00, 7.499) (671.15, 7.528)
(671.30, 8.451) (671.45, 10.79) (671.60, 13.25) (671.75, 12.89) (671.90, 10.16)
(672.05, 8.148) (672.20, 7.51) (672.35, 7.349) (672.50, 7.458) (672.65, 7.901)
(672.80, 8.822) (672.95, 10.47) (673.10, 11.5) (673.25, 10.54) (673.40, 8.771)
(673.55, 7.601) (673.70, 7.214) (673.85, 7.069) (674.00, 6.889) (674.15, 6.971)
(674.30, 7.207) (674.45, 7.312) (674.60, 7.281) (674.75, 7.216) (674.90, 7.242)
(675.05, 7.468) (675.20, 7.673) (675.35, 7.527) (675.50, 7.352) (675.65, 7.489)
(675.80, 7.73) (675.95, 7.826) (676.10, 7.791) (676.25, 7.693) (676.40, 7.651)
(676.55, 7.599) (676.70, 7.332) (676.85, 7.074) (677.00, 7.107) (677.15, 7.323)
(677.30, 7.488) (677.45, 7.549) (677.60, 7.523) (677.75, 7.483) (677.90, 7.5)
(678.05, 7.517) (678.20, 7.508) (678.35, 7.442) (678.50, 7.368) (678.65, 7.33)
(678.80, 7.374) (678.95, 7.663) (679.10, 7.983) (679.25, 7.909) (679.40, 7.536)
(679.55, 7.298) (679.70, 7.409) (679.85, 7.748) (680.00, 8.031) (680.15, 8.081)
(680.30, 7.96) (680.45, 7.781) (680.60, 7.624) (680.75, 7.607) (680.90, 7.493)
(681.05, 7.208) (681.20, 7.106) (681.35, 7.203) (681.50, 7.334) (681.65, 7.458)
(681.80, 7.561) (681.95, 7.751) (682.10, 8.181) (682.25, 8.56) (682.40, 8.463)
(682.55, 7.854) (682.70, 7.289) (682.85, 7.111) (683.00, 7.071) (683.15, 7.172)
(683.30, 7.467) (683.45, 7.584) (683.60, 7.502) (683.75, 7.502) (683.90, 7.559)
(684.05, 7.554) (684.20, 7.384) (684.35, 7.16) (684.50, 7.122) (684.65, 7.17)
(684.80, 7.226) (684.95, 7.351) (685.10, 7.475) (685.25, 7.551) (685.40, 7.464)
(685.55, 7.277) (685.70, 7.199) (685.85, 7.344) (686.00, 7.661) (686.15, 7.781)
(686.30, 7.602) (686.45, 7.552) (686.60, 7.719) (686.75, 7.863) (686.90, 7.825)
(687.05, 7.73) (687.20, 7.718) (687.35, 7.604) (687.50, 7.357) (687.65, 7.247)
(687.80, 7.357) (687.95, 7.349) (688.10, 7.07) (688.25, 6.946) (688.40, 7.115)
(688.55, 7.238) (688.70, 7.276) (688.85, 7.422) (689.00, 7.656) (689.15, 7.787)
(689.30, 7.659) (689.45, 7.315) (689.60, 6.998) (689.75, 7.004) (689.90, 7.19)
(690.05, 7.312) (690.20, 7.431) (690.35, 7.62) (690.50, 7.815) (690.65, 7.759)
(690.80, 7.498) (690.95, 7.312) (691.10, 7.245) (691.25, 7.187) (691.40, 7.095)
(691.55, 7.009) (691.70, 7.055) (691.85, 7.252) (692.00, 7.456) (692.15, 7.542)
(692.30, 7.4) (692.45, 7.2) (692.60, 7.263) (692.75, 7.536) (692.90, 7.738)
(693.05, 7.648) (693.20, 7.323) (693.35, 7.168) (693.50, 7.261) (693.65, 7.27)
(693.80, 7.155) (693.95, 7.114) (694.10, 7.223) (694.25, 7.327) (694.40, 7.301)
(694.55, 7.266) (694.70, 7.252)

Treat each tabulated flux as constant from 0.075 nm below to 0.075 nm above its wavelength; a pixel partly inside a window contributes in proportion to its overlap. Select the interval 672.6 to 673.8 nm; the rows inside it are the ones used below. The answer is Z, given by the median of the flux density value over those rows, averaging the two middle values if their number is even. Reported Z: 8.80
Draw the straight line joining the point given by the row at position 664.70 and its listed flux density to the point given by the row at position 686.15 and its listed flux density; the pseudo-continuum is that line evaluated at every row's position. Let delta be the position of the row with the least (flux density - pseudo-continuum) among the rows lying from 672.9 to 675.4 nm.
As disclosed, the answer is 674.00 nm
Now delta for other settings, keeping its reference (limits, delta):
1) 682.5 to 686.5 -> 683.00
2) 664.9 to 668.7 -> 667.40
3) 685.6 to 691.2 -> 688.25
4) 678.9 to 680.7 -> 679.55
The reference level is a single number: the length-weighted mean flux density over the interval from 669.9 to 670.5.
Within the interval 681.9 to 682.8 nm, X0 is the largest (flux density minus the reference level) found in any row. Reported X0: 1.1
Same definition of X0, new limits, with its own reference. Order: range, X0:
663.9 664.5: 0.8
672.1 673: 3.0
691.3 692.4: 0.1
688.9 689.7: 0.3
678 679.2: 0.5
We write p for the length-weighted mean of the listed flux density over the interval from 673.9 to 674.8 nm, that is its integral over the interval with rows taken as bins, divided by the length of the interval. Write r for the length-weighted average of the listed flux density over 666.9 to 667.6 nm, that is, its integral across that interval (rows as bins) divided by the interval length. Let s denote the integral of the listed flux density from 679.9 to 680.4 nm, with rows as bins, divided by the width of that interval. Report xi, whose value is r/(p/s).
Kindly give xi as 8.3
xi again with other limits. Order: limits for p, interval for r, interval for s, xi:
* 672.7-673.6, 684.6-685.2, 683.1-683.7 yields 5.7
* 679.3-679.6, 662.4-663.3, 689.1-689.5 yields 7.7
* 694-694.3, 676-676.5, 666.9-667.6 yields 7.9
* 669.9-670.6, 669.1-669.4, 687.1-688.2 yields 7.8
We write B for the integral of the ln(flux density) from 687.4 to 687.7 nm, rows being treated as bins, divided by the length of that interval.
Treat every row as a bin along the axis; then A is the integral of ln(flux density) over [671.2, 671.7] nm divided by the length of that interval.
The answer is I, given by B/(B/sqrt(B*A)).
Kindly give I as 2.17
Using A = 2.358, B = 1.99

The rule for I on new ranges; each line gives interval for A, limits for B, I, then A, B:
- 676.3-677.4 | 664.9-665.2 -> 2.01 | 1.998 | 2.03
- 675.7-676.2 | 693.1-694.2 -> 2.01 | 2.049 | 1.98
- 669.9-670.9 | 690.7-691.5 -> 2.00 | 2.022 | 1.98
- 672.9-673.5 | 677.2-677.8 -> 2.16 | 2.316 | 2.02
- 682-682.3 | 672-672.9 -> 2.09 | 2.116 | 2.07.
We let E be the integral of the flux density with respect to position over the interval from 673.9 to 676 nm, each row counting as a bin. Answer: 15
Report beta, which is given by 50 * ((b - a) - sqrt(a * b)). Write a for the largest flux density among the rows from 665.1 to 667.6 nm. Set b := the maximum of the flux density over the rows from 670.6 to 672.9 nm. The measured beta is -247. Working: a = 7.935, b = 13.25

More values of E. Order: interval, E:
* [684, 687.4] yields 25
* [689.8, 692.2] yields 18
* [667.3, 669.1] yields 14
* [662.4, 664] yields 12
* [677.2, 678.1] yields 7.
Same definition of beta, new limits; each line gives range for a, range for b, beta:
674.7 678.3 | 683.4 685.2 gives -397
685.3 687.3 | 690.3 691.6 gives -394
